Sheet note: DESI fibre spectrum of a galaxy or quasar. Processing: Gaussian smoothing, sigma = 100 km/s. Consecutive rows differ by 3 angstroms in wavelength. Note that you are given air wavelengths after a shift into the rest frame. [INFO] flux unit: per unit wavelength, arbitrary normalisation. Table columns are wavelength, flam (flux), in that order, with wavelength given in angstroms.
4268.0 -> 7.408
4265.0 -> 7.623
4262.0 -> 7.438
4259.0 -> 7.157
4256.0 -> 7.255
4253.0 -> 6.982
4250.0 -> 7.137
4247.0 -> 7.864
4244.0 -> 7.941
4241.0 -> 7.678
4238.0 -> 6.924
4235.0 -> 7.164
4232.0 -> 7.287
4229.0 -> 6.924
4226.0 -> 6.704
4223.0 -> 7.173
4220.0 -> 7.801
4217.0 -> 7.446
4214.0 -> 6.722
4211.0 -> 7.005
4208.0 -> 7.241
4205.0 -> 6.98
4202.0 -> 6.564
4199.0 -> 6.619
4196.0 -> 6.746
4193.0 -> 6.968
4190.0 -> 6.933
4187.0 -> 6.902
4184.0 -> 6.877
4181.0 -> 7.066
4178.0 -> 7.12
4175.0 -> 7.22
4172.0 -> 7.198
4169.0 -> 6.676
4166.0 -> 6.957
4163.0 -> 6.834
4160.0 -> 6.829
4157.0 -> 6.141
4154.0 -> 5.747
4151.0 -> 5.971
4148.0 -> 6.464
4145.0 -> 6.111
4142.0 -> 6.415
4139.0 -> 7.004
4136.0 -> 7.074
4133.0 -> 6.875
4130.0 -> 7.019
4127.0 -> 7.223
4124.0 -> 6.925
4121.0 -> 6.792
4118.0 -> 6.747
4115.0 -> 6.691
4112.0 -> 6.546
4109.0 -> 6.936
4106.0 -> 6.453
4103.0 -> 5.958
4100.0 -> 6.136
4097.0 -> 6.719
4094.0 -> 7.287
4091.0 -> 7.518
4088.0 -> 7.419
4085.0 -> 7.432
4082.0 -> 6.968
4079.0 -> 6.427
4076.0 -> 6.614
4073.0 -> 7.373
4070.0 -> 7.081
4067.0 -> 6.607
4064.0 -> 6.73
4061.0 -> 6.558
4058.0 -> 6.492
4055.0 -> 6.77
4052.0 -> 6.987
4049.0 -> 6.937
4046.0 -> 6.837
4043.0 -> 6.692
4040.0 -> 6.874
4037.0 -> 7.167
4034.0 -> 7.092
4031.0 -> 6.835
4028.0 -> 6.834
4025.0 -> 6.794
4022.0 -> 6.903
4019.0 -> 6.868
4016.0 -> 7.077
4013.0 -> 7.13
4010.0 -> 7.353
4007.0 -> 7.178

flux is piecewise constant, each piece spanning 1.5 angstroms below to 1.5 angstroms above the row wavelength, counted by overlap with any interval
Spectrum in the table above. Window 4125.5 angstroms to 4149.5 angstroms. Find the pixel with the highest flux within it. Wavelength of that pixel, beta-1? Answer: 4127.0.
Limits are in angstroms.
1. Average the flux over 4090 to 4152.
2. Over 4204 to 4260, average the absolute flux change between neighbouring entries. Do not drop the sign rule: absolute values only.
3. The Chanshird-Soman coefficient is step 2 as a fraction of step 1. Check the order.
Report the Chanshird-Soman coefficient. 0.052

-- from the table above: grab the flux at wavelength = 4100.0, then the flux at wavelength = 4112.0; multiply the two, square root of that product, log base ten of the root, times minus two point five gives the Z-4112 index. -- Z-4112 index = -2.00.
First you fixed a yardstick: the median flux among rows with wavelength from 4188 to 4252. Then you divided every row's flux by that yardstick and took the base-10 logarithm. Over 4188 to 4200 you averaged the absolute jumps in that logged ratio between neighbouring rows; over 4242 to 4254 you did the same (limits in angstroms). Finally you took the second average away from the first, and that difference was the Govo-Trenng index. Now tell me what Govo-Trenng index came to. -0.010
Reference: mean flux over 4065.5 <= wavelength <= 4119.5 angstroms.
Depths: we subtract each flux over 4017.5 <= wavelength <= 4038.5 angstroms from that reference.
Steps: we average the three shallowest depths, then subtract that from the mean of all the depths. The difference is 0.1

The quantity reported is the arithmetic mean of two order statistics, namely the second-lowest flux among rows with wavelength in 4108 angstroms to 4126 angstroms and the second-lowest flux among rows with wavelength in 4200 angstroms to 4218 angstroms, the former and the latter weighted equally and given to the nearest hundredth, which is 6.71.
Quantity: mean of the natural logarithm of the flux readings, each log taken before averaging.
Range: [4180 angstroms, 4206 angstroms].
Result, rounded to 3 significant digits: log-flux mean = 1.92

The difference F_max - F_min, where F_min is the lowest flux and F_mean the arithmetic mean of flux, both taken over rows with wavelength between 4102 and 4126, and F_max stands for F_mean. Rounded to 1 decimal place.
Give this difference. 0.7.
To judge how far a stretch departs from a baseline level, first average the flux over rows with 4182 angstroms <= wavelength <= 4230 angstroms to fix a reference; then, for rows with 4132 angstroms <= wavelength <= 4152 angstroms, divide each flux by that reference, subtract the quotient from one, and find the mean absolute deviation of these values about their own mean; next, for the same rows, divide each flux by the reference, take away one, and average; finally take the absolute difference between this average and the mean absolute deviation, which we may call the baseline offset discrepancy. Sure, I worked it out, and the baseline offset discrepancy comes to 0.11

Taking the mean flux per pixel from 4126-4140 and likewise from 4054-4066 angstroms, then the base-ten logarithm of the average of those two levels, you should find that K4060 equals 0.835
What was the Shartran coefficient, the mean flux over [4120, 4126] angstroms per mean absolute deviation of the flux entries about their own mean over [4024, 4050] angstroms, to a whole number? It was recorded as 61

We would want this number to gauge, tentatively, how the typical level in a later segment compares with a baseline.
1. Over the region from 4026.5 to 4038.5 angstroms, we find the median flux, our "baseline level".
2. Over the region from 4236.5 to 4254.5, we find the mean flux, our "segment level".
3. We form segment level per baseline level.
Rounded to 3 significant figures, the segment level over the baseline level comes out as 1.07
